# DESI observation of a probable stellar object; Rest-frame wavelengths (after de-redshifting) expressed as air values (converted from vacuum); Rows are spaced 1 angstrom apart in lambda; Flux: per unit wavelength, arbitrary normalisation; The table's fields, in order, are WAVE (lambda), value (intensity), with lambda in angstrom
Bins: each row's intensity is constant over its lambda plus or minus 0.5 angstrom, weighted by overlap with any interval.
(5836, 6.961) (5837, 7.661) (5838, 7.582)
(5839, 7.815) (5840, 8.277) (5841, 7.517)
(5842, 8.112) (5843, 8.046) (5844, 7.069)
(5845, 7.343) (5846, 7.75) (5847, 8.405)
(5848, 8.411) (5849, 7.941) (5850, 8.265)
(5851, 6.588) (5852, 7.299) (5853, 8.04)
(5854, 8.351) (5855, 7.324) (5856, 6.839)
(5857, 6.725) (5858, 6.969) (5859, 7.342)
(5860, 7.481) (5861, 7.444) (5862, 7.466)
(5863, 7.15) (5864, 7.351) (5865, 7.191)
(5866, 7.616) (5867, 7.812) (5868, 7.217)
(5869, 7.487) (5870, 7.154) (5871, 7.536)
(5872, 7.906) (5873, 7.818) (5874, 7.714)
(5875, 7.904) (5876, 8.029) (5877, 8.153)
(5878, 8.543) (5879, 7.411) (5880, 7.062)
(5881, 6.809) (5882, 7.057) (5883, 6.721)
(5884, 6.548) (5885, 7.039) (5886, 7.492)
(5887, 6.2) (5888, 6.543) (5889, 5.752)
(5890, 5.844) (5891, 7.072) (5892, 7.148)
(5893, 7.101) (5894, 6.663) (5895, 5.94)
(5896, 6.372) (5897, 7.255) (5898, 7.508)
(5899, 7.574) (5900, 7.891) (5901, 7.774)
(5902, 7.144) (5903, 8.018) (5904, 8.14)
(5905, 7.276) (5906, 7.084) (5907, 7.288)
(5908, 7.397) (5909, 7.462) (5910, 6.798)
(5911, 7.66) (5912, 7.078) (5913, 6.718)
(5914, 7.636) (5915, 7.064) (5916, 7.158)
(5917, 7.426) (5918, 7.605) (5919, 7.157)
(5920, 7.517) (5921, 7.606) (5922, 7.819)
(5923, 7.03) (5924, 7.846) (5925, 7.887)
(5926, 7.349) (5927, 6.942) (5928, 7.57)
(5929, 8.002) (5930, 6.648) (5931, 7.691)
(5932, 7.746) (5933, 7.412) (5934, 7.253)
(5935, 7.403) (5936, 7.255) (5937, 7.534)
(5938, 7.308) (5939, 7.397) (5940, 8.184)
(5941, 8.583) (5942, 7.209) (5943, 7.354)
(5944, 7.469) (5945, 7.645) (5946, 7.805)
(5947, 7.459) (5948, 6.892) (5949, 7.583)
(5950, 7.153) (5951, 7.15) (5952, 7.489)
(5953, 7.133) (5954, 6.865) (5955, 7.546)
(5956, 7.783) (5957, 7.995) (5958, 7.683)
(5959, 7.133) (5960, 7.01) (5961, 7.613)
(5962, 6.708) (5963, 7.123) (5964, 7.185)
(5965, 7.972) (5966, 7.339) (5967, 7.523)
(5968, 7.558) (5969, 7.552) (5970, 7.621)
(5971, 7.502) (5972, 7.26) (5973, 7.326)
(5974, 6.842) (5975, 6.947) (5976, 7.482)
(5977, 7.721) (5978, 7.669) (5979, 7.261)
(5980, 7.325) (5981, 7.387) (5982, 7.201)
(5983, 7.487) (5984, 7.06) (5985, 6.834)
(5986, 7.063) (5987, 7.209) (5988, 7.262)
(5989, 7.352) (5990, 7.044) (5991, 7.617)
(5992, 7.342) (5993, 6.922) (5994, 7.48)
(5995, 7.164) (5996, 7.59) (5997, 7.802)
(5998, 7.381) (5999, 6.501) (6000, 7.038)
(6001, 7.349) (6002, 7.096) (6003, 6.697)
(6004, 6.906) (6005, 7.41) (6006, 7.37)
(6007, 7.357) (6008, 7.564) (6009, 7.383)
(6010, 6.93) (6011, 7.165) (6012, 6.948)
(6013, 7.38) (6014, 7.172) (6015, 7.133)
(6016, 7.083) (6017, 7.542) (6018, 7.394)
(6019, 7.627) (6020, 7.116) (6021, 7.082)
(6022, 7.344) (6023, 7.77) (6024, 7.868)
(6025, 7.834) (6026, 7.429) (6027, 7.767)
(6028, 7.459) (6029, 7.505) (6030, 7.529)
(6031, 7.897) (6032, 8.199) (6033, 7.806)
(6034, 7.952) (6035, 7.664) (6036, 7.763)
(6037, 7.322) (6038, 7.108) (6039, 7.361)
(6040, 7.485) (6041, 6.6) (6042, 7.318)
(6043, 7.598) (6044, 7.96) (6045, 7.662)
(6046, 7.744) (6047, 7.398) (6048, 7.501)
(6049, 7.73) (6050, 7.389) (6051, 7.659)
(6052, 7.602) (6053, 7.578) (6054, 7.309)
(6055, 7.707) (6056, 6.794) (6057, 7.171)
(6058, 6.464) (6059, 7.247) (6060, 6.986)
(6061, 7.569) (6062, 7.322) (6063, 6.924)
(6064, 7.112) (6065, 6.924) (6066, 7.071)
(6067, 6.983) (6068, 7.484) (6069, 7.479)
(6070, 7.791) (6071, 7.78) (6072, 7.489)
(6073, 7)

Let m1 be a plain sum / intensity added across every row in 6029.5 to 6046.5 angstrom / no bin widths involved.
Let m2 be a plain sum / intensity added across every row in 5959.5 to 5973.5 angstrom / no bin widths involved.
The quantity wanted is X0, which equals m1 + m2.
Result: 232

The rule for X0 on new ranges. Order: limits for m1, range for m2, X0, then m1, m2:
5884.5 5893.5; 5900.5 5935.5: 320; 60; 260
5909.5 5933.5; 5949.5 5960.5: 258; 177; 81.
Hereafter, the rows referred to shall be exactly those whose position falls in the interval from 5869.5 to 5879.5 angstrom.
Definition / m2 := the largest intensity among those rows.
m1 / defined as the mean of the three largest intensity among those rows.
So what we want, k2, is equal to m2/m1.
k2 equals 1.04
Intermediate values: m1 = 8.24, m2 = 8.543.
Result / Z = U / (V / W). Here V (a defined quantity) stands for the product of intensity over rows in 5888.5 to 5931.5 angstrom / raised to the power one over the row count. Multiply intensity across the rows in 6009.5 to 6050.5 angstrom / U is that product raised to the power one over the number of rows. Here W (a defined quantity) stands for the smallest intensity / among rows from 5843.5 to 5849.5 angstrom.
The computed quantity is 7.3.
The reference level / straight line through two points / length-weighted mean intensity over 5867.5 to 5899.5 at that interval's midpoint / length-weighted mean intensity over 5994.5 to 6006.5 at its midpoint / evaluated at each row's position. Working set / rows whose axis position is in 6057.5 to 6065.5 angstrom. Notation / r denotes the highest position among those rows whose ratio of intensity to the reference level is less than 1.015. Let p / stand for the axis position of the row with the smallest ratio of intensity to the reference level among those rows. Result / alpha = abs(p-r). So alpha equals 7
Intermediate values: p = 6058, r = 6065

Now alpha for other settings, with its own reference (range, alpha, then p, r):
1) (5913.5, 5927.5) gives 0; 5927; 5927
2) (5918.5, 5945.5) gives 12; 5930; 5942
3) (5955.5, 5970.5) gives 2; 5962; 5964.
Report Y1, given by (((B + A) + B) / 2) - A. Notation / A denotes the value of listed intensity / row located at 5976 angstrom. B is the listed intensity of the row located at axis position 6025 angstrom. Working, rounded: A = 7.482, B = 7.834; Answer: 4.1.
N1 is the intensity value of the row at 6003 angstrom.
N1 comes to 6.697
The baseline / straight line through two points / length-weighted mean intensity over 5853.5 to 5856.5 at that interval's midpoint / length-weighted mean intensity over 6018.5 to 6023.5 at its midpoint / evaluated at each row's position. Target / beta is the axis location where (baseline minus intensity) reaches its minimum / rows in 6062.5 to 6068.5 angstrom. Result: 6068 angstrom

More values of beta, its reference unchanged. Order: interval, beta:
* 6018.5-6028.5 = 6024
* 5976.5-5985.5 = 5977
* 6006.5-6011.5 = 6008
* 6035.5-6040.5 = 6036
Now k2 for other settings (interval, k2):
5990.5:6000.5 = 1.02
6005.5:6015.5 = 1.02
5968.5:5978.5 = 1.01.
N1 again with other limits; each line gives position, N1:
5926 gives 7.349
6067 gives 6.983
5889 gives 5.752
